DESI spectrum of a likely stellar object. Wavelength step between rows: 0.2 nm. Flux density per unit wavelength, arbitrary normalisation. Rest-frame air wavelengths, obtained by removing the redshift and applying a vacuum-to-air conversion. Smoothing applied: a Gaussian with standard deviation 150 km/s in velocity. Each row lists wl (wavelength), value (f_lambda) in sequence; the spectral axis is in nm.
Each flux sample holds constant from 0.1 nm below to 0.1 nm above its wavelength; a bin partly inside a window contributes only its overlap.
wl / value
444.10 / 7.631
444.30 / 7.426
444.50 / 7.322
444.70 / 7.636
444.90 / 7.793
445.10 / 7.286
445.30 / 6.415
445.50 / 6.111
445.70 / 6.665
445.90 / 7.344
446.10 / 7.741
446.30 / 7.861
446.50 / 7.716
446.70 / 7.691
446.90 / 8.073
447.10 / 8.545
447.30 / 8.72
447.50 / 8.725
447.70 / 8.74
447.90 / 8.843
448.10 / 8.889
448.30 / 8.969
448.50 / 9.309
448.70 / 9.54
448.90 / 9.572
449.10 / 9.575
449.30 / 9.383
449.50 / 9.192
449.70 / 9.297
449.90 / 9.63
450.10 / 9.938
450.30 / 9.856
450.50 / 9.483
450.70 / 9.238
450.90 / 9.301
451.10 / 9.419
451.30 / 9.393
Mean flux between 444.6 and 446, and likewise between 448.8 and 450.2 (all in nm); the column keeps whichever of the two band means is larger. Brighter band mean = 9.51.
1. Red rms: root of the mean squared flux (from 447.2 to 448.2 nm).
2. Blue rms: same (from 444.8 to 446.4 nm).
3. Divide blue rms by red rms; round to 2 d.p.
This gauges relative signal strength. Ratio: 0.82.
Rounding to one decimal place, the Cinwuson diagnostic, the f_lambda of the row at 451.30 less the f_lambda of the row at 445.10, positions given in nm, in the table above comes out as 2.1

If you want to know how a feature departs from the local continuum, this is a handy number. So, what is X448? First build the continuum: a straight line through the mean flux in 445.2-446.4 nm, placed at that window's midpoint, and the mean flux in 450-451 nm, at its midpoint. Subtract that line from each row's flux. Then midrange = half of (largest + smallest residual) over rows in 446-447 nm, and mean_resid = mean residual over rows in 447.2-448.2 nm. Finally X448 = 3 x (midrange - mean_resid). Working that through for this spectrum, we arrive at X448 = -1.1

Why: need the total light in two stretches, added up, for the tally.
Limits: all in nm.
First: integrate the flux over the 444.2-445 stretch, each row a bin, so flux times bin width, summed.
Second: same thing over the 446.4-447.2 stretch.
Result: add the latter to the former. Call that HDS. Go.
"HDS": 12.4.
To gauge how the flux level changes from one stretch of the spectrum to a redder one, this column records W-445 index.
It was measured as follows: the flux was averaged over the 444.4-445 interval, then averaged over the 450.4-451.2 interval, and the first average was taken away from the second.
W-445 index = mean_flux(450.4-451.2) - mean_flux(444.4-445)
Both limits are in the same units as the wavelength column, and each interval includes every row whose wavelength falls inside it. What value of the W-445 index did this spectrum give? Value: 1.8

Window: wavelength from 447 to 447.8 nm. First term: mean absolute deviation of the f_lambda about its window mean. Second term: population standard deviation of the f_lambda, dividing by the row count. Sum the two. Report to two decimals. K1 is 0.15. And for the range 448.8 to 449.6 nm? 0.30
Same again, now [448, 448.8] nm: 0.51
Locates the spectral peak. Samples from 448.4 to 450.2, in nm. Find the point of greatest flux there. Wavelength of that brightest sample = 450.10 nm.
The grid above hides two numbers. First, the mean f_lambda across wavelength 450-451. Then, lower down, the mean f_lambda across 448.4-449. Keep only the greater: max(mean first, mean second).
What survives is 9.6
